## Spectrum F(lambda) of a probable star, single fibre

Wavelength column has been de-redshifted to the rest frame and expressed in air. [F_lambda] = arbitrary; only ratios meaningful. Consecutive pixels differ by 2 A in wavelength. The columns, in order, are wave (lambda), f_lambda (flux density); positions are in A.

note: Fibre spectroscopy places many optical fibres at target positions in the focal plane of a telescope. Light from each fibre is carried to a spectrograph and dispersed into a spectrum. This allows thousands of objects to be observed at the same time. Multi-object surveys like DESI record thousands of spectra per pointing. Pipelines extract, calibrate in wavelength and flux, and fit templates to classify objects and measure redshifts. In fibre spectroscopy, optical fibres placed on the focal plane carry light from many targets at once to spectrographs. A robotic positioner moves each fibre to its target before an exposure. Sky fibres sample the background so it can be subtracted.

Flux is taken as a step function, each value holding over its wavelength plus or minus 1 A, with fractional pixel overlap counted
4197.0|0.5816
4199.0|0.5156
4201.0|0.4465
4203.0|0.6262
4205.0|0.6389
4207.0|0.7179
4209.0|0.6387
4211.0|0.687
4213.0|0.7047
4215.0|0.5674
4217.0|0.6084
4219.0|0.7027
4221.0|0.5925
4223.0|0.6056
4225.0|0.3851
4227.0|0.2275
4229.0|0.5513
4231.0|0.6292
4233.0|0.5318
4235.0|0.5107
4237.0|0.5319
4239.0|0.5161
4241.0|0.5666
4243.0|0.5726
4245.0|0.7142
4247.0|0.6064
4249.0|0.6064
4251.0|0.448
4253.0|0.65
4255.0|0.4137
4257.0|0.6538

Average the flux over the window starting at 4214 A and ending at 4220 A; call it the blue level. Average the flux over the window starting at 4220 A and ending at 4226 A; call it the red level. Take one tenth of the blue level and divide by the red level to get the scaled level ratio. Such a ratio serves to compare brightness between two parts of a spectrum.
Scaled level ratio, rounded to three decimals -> 0.119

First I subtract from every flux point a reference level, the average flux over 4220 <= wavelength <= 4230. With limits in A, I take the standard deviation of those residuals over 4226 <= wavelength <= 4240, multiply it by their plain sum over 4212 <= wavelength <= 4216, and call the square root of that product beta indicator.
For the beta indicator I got 0.20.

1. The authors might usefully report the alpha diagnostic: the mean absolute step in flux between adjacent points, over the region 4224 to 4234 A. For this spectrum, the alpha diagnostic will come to 0.16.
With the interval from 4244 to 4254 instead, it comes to 0.12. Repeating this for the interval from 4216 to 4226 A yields 0.11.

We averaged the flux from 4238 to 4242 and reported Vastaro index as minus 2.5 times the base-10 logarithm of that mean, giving 0.67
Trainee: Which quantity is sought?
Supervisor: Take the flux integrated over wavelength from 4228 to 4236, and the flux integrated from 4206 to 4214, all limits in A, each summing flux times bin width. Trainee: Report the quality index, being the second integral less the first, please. 1.1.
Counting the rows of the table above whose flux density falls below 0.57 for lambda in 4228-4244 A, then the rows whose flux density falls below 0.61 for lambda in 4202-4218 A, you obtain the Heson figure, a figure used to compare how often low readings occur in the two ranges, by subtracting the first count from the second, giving -4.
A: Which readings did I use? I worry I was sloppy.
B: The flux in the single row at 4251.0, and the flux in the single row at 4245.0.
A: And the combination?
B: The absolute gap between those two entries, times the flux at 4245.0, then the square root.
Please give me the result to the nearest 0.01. 0.44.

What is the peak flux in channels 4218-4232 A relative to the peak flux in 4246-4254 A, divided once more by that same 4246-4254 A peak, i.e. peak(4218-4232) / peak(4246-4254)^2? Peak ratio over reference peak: 1.7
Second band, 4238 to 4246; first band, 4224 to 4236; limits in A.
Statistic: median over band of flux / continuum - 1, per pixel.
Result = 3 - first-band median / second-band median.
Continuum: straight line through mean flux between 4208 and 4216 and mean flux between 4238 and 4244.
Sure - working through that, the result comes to 5.4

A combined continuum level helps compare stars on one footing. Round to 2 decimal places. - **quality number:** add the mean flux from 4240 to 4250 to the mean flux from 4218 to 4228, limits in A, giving 1.12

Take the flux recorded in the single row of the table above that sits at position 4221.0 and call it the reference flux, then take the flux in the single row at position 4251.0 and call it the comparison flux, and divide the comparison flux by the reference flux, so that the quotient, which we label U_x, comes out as 0.76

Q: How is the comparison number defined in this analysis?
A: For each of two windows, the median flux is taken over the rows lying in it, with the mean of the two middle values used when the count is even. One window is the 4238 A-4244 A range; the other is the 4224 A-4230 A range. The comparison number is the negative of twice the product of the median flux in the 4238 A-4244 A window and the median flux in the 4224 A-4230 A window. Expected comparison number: -0.44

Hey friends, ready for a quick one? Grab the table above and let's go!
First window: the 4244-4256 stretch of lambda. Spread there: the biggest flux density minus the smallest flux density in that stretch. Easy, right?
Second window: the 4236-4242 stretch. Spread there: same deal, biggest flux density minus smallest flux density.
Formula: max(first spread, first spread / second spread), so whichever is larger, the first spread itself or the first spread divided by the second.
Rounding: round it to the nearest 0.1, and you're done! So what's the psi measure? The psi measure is 6.0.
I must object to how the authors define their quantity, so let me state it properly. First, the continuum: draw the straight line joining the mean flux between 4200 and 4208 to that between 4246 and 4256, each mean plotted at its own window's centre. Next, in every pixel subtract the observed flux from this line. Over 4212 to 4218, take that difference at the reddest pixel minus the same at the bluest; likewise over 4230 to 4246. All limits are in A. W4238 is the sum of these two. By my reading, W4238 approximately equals 0.0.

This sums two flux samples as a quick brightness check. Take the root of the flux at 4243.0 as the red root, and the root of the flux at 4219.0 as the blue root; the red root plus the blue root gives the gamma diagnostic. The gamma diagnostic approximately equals 1.59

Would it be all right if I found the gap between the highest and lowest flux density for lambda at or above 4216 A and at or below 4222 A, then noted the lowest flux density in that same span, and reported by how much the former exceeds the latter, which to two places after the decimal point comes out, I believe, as -0.48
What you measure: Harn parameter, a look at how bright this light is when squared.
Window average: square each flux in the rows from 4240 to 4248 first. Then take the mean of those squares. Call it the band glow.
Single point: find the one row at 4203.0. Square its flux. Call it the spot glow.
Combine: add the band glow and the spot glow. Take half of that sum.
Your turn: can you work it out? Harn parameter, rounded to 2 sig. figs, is 0.39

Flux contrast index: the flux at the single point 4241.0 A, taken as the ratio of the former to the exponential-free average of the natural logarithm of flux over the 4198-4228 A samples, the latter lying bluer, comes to -0.97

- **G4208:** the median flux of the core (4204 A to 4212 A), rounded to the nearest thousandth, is 0.663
